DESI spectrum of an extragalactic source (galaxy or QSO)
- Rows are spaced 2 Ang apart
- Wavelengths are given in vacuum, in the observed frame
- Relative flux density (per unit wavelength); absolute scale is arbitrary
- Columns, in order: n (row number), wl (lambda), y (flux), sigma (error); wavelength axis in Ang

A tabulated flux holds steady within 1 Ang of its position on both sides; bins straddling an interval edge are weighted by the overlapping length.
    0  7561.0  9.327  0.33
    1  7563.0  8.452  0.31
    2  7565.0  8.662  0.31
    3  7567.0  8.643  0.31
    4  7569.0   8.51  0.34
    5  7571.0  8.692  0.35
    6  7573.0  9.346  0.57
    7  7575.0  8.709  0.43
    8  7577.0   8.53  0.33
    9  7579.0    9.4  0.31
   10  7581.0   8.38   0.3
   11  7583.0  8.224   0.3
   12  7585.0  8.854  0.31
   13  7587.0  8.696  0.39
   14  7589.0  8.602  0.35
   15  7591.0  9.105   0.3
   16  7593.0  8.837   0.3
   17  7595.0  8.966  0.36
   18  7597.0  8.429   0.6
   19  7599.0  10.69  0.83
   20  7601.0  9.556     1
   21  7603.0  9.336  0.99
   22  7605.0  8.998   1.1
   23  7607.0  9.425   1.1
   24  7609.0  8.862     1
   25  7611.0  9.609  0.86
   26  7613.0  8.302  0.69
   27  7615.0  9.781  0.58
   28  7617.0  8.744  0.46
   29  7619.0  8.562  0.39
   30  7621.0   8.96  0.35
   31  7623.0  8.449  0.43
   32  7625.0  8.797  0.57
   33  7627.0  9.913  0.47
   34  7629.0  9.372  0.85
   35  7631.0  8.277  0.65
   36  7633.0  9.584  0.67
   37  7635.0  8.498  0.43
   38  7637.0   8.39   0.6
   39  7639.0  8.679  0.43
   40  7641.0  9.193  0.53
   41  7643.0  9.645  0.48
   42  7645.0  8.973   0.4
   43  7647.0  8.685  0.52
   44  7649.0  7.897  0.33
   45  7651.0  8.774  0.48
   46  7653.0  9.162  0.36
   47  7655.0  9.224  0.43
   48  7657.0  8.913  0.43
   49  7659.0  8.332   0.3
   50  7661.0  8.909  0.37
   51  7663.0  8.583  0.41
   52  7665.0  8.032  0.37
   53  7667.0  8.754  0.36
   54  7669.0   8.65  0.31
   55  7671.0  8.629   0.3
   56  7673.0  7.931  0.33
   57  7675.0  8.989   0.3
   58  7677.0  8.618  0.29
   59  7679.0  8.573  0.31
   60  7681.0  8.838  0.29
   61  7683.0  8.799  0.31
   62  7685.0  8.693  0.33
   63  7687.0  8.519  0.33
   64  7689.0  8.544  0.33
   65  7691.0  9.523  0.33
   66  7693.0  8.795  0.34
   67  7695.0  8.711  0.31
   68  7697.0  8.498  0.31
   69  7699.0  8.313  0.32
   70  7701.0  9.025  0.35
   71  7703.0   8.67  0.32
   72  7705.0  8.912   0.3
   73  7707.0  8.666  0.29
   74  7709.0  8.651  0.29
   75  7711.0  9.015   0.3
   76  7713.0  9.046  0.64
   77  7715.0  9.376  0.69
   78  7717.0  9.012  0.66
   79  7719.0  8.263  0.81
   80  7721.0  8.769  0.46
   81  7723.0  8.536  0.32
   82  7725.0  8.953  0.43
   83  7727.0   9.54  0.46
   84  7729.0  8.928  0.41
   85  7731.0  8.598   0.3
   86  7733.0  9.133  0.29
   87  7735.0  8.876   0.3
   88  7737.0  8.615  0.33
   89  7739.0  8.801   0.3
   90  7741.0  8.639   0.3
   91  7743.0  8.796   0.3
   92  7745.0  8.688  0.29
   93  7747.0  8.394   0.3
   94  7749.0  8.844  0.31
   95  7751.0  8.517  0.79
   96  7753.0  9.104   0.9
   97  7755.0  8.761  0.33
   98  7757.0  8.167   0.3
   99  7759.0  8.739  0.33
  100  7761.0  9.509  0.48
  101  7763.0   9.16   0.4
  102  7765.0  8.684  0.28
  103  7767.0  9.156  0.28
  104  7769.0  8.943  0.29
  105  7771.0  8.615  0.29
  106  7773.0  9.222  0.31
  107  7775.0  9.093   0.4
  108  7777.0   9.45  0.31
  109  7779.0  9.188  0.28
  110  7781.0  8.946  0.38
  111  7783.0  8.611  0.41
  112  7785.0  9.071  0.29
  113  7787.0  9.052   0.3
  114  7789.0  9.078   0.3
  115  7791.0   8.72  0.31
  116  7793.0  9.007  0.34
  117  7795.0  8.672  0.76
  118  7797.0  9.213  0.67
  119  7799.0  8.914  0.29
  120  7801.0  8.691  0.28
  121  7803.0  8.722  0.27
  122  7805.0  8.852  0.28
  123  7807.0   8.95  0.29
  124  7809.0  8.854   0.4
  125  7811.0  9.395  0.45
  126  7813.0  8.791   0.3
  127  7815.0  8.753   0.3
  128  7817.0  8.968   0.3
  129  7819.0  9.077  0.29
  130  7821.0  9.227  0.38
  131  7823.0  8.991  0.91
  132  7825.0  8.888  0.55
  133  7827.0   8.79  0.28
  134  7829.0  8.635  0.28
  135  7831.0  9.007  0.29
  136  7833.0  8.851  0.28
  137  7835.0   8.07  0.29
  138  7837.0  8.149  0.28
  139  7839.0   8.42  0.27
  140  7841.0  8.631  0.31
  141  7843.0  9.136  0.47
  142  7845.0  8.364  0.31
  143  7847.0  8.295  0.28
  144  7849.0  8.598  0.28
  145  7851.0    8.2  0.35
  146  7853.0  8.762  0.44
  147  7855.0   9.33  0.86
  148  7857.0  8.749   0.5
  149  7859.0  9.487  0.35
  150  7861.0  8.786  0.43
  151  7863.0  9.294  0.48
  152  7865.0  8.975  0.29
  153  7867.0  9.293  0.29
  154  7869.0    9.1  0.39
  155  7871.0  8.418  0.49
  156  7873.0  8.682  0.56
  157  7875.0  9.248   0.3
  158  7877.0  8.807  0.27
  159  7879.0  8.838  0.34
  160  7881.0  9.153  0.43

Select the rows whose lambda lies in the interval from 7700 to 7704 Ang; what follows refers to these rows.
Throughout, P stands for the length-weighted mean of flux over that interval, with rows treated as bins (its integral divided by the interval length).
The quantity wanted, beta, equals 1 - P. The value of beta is -7.8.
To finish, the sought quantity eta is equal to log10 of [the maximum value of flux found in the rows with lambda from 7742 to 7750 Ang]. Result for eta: 0.947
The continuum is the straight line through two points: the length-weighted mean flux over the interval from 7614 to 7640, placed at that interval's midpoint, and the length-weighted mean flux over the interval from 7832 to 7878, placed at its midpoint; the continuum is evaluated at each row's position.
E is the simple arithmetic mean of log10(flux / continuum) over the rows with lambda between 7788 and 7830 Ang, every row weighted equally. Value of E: 0.0055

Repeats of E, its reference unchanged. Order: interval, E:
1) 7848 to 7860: 0.0037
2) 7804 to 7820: 0.0076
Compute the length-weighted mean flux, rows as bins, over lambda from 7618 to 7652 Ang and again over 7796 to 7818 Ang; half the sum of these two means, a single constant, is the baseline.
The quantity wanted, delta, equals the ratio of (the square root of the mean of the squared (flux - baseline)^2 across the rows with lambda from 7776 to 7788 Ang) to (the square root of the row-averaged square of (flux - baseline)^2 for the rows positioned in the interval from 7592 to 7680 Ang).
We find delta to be 0.23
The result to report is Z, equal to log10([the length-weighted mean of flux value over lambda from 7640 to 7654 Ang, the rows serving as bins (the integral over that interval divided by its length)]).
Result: 0.950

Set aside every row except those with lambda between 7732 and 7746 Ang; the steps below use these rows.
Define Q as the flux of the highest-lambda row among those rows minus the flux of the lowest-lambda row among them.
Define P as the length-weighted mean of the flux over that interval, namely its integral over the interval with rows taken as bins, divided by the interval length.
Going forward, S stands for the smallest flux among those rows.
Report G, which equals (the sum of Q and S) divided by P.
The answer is 0.929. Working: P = 8.79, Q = -0.4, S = 8.615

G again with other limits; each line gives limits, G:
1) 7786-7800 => 0.953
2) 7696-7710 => 0.976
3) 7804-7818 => 0.992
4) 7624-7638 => 0.877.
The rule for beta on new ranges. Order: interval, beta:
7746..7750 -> -7.6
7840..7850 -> -7.6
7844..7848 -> -7.3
